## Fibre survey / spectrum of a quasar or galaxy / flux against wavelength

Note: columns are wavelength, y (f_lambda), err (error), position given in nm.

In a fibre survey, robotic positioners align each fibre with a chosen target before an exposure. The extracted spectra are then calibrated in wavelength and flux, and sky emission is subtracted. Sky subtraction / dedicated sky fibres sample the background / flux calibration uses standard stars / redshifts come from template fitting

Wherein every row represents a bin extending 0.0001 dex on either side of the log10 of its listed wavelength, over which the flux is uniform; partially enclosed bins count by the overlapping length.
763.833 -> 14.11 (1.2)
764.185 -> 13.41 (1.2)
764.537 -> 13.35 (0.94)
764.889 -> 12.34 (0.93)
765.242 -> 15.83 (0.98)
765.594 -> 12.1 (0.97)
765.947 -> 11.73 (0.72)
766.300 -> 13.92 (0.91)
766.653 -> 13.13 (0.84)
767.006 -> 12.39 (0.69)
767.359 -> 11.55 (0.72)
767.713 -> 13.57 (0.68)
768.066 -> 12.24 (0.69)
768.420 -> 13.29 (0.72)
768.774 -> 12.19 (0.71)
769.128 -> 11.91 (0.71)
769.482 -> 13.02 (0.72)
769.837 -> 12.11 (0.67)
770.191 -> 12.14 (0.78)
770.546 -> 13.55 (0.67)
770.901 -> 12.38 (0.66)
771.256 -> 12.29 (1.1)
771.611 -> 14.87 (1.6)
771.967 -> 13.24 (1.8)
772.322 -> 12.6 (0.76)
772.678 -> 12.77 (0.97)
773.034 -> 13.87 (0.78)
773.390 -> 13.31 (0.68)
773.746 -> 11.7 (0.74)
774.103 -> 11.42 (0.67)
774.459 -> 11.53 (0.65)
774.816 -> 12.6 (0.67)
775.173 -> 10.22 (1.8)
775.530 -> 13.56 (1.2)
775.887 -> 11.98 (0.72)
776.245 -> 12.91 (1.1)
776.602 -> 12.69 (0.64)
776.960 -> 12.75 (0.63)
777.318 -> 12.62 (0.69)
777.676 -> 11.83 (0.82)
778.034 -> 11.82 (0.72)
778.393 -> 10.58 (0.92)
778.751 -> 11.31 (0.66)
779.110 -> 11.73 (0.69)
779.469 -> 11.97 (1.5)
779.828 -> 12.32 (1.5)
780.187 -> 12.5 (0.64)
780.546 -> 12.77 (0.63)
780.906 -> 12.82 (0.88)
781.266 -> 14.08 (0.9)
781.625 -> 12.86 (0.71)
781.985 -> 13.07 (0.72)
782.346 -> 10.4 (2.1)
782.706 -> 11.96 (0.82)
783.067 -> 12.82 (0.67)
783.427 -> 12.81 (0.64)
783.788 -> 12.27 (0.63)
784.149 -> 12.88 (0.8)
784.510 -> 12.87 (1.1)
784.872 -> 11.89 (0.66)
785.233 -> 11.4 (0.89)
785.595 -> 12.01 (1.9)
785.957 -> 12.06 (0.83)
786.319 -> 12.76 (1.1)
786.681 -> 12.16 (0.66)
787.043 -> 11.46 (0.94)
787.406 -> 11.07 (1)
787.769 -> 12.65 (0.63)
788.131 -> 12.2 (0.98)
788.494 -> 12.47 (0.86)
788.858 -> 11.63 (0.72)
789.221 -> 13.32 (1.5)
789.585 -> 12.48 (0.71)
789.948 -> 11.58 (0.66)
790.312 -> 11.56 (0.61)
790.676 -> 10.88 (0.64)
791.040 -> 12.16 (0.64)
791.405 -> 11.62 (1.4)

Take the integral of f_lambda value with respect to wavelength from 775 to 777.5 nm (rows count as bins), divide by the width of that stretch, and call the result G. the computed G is 12.4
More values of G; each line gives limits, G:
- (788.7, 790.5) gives 12.1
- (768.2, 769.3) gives 12.5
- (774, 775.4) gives 11.5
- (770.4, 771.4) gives 12.7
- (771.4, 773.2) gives 13.4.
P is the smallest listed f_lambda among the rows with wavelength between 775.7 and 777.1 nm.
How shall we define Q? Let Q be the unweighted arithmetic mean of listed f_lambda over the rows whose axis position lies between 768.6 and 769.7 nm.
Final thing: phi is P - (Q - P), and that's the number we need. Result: 11.6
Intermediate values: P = 11.98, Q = 12.4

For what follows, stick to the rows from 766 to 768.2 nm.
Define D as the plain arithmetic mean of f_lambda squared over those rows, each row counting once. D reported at 165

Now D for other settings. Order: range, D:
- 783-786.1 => 152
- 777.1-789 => 149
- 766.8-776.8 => 159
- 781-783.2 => 158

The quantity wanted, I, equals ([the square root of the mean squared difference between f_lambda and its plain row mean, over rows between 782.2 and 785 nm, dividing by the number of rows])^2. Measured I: 0.63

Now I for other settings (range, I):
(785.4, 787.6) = 0.29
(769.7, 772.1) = 0.89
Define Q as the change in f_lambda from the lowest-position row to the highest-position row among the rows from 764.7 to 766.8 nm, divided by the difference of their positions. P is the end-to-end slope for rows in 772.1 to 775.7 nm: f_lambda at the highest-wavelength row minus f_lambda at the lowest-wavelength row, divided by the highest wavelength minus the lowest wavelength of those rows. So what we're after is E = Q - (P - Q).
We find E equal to 0.6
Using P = 0.30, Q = 0.45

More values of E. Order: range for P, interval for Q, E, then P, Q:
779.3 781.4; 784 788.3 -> -1.5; 1.17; -0.17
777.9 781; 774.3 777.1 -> 0.6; 0.35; 0.49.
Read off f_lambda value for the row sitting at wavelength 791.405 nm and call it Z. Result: 11.62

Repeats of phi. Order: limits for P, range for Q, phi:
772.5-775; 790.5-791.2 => 11.3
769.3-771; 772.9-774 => 11.3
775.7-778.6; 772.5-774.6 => 8.7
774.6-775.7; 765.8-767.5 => 7.9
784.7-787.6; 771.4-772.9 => 8.8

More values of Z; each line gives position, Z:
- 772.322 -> 12.6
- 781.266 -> 14.08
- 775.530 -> 13.56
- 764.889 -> 12.34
